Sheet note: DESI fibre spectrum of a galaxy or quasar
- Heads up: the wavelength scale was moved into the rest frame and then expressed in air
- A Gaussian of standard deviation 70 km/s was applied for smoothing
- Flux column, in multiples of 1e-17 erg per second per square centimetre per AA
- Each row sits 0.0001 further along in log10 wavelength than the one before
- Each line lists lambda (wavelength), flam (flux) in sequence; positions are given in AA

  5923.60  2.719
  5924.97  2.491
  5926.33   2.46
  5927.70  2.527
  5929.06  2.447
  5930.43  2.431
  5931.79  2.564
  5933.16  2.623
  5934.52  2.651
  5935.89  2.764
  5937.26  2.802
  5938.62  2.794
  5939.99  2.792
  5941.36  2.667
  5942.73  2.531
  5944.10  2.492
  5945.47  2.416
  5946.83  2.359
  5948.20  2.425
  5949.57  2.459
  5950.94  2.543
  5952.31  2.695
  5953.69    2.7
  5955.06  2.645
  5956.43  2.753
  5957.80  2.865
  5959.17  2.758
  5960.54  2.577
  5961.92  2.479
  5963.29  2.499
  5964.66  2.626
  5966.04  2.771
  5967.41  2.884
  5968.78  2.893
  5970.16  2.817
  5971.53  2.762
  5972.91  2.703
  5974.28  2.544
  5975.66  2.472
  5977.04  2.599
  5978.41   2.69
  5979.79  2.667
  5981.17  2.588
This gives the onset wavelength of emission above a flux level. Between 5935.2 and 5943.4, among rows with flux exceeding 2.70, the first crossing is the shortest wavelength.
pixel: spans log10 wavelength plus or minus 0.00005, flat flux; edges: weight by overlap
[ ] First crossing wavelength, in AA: 5935.89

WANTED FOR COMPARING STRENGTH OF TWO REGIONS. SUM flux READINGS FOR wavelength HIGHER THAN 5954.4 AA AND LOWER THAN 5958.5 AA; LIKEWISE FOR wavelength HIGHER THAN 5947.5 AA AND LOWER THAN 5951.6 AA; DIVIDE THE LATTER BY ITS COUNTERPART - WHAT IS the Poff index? 0.90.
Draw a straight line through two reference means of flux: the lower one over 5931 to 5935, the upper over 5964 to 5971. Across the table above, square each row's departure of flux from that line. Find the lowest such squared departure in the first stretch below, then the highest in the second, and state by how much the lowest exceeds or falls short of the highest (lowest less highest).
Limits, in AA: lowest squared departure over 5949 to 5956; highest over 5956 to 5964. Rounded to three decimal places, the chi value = -0.083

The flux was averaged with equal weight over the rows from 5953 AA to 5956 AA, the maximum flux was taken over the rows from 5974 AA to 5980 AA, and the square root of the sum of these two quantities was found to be 2.32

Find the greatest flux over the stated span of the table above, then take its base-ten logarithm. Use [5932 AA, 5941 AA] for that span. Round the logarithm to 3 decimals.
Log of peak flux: 0.447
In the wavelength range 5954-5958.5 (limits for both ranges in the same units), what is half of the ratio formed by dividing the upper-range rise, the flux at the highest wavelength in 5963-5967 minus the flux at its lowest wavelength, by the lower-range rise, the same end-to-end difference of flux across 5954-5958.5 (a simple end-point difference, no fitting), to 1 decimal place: 0.6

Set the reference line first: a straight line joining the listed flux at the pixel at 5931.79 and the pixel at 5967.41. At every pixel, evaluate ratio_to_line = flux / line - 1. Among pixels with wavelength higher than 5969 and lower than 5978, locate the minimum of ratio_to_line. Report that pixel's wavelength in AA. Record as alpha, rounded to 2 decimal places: 5975.66 AA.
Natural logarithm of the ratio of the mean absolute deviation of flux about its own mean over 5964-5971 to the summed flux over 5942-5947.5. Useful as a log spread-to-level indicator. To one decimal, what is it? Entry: -4.8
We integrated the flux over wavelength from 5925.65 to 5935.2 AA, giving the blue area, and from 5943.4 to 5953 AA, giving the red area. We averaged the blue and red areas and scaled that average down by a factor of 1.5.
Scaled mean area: 16.0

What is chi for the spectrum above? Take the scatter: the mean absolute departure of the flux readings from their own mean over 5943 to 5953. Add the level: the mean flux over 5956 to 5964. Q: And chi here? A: 2.73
